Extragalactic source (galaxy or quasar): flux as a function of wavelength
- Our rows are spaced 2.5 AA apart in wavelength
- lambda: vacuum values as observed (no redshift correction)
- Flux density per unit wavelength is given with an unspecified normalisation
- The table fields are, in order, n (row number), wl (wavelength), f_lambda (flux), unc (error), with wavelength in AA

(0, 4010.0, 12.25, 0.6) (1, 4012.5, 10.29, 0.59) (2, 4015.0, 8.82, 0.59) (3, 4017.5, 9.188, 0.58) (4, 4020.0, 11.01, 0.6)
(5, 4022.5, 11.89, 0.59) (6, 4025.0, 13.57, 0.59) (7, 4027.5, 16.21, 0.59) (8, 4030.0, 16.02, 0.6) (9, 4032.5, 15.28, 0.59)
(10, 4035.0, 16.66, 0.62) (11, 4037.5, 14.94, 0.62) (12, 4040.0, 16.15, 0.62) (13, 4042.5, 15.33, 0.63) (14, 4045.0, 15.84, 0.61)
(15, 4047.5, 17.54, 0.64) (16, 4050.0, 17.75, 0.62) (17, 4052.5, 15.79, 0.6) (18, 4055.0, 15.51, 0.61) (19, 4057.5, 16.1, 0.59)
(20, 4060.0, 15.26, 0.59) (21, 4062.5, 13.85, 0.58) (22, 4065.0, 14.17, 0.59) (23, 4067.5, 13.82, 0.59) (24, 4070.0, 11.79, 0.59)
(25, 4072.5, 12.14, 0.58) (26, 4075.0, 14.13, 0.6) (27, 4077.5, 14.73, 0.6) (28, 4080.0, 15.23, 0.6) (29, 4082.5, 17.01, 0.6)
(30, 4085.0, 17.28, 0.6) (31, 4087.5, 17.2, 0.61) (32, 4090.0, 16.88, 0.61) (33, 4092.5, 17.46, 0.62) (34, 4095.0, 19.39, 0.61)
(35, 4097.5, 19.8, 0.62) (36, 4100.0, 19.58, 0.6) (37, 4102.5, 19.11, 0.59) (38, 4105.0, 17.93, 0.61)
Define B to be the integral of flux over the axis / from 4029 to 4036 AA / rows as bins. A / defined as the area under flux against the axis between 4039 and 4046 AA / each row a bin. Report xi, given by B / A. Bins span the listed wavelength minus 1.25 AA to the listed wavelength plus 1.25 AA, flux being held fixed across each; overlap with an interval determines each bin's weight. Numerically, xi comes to 1.0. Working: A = 110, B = 112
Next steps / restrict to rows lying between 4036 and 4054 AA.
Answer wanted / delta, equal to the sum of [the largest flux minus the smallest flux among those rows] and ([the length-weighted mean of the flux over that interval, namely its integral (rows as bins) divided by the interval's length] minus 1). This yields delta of 18.0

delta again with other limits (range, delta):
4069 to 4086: 19.1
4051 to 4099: 22.7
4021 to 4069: 20.2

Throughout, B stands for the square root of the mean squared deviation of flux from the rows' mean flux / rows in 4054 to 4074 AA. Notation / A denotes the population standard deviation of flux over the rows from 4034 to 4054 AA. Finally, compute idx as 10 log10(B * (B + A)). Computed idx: 5.4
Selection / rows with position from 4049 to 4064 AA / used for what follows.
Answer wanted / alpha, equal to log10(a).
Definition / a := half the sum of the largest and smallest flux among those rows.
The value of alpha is 1.20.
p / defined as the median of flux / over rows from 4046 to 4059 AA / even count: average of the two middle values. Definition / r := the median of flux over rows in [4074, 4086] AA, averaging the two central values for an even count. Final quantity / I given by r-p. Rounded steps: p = 16.1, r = 15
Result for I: -1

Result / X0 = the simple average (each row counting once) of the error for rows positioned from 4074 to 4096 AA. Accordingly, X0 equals 0.606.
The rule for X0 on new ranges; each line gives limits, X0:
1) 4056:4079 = 0.590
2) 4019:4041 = 0.602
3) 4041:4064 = 0.608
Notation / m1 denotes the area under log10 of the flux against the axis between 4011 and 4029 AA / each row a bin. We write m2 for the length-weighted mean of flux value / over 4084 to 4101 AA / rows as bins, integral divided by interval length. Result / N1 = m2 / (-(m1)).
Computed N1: -0.96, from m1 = 19.0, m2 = 18.2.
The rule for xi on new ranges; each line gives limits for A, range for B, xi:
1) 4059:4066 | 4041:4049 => 1.3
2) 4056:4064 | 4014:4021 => 0.6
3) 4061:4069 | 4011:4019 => 0.7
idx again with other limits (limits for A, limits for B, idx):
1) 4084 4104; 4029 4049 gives 1.8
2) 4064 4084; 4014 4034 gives 10.8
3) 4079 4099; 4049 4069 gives 5.1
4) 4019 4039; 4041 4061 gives 4.1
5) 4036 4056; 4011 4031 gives 9.9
